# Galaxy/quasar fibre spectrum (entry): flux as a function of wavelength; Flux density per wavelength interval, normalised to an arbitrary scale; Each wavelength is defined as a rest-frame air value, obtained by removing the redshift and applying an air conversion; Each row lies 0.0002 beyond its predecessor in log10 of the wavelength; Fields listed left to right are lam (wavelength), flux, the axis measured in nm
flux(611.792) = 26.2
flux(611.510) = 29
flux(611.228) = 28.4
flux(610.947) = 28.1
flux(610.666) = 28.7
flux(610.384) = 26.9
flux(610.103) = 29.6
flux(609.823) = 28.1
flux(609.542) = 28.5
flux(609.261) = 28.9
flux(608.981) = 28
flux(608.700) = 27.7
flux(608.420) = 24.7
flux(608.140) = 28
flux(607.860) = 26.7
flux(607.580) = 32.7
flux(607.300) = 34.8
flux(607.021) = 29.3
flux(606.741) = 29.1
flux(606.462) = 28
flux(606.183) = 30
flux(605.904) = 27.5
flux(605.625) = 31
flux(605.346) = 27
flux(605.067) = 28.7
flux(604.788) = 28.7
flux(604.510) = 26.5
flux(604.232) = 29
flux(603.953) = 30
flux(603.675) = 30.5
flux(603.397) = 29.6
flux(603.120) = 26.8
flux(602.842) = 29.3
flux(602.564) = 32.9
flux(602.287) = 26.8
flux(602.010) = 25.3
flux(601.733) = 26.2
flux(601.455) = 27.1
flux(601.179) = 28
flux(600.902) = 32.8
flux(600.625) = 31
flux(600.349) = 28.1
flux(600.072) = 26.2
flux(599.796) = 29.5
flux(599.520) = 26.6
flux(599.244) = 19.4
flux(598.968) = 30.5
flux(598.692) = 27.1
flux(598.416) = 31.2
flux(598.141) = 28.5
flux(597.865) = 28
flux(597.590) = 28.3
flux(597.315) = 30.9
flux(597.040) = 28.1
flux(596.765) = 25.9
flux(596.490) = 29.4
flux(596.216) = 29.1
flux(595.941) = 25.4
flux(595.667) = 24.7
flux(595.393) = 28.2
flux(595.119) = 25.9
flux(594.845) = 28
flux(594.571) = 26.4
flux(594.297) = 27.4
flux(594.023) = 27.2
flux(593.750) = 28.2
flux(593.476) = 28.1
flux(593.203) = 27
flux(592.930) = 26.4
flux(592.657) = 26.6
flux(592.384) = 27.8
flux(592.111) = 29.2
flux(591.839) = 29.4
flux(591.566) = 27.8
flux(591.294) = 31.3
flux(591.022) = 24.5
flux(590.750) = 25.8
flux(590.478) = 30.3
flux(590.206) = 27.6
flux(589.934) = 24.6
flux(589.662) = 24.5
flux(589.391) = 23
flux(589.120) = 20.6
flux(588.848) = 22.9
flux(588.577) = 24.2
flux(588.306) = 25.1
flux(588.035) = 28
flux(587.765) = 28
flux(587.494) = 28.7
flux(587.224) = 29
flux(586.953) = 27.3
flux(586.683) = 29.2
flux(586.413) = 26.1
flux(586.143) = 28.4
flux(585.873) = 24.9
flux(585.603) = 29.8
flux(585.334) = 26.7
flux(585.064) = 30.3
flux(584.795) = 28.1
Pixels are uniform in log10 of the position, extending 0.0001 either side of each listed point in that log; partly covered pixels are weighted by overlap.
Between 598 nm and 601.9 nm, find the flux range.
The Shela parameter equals 13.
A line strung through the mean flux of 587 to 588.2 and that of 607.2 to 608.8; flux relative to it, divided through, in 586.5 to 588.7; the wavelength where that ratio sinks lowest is 588.577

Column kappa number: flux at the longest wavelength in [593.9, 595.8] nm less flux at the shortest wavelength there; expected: -2.5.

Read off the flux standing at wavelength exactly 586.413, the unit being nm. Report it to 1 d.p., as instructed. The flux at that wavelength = 26.1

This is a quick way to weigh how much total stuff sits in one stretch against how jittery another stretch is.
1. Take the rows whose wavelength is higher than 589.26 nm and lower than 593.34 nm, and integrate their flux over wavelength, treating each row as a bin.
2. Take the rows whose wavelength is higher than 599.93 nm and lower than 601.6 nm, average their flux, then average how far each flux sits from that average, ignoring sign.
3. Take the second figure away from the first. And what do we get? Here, 108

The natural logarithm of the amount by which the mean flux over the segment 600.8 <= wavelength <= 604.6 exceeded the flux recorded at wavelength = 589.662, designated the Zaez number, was 1.4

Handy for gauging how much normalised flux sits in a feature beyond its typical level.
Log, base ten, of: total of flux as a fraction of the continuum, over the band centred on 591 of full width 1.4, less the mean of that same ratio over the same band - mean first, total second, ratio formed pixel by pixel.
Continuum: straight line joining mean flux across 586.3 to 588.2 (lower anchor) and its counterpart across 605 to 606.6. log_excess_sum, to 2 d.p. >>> 0.60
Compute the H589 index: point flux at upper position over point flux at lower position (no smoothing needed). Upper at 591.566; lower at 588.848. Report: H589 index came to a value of 1.21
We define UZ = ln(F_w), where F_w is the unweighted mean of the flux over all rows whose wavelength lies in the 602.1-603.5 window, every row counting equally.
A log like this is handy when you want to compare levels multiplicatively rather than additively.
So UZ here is 3.37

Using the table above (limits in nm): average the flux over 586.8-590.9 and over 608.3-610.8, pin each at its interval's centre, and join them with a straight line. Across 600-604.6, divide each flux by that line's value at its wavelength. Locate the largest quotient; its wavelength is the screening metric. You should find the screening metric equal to 600.902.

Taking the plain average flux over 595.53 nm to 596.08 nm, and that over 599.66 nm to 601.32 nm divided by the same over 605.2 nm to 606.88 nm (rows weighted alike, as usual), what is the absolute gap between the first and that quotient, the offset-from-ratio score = 24.0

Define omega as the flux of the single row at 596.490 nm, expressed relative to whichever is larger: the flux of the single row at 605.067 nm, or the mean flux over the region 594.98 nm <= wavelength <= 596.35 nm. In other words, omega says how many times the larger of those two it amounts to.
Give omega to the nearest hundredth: 1.02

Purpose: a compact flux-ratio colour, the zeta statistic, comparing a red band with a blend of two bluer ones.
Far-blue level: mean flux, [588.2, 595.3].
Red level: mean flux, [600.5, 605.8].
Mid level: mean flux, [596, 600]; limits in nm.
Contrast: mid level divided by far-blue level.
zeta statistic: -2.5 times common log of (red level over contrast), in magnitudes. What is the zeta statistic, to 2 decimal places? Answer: -3.59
